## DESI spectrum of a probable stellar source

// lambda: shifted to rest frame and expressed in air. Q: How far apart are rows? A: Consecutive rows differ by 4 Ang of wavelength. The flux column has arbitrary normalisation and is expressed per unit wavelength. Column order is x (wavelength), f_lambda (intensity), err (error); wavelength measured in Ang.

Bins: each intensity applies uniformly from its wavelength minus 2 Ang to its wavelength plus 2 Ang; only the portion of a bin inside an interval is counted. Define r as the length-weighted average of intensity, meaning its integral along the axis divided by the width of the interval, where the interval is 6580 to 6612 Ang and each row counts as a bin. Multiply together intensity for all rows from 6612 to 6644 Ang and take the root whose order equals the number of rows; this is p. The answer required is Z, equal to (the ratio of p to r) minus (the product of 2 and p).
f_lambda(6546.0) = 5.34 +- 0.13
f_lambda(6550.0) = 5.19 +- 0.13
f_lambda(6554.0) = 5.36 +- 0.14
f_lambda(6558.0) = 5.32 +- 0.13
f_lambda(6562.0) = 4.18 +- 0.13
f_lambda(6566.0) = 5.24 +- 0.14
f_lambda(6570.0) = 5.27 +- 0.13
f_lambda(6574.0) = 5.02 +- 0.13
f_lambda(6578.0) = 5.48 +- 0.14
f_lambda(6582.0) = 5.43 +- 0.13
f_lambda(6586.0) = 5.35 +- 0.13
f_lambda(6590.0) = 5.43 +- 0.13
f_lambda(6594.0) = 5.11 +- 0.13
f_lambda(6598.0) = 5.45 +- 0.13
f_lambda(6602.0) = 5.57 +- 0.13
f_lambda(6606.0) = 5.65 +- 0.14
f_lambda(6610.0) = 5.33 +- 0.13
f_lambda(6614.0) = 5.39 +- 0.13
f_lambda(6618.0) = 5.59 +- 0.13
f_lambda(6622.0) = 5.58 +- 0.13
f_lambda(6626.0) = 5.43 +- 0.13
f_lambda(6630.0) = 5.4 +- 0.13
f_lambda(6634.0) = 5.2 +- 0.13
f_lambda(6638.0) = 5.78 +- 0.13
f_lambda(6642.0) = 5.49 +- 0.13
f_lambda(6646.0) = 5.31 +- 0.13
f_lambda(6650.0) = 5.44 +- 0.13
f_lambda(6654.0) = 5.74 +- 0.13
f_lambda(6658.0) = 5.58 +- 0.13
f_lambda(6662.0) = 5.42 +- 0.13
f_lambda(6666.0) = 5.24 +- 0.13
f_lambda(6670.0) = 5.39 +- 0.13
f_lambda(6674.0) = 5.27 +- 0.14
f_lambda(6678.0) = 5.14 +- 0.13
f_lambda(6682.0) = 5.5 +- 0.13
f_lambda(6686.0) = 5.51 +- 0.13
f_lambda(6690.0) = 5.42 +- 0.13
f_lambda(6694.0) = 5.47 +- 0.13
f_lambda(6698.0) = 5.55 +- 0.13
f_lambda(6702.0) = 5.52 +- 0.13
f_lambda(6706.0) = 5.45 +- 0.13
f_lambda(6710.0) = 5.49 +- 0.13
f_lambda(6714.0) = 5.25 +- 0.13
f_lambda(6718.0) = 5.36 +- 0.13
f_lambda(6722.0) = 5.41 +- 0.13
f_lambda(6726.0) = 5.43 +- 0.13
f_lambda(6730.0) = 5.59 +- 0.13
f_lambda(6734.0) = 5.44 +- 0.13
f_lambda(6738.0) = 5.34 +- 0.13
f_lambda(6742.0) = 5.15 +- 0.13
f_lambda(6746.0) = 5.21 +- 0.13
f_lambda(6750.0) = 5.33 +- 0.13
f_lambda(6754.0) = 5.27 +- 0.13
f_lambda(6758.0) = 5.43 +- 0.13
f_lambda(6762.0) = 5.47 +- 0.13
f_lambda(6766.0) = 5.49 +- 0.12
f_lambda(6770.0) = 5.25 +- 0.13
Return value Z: -9.95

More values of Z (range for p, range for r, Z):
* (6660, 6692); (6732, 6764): -9.71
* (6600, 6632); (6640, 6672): -9.98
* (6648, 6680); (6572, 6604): -9.79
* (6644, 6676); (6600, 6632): -9.86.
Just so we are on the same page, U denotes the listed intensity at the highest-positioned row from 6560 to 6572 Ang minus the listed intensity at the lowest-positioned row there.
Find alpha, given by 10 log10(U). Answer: 0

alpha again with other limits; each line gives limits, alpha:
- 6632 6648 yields -10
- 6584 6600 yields -10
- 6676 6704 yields -4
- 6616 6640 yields -7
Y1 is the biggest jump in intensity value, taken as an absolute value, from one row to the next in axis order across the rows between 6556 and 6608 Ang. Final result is 1.1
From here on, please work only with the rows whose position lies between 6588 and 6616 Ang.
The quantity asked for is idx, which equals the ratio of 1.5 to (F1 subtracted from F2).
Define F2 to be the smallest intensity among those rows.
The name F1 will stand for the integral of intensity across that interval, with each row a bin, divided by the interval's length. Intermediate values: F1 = 5.42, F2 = 5.11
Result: -4.9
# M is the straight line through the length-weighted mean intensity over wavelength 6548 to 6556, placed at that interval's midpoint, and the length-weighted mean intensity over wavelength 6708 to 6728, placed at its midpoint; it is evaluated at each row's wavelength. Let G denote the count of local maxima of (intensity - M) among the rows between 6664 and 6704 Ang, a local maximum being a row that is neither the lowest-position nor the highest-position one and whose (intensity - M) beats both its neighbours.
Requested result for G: 3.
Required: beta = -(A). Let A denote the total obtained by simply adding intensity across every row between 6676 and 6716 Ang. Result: -54.3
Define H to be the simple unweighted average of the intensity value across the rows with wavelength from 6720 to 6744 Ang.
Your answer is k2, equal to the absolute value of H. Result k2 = 5.39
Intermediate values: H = 5.39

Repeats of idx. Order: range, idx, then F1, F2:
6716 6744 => -6.3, 5.39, 5.15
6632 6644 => -5.2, 5.49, 5.2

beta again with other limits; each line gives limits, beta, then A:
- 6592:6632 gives -54.5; 54.50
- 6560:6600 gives -52.0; 51.96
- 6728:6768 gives -53.7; 53.72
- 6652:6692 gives -54.2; 54.21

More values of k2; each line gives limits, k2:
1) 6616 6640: 5.50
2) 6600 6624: 5.52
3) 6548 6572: 5.09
